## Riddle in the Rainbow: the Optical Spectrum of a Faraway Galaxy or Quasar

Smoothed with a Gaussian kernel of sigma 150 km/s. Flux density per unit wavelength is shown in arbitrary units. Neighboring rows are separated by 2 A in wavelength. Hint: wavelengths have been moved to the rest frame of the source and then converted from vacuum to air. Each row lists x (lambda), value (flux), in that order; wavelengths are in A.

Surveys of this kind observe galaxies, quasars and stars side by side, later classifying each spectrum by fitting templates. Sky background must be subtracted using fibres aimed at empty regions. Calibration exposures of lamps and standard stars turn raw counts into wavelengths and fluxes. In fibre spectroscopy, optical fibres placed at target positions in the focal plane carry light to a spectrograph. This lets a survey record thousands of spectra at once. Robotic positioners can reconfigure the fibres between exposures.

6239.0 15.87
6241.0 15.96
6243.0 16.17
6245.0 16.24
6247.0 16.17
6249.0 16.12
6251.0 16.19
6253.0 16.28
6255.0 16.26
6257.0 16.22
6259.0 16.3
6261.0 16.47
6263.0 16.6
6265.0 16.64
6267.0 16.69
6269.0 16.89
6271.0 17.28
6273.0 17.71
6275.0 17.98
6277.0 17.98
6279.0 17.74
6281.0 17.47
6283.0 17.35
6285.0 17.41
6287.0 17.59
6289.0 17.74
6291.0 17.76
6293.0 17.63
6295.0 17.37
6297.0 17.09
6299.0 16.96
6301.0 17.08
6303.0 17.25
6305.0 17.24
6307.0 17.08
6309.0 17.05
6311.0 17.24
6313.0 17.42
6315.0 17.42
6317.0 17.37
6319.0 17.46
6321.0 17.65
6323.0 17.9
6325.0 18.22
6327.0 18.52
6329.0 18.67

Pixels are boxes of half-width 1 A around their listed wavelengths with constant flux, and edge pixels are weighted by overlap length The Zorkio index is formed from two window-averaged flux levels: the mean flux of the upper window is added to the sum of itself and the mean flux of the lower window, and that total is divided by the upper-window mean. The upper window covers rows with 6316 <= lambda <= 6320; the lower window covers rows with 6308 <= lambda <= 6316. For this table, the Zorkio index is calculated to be 2.99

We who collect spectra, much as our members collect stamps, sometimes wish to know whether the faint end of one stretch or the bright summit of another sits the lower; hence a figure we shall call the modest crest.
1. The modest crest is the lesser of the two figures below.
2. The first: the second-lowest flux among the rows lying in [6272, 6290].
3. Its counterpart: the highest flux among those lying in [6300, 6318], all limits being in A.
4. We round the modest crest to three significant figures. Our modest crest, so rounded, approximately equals 17.4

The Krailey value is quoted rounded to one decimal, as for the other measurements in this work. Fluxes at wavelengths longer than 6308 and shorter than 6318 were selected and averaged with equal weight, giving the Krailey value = 17.3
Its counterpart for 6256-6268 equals 16.5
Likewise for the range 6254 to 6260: 16.3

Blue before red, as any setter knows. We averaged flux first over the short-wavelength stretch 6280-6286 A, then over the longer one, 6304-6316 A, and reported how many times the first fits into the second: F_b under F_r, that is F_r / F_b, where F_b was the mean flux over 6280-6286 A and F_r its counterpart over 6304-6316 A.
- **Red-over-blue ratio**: 0.990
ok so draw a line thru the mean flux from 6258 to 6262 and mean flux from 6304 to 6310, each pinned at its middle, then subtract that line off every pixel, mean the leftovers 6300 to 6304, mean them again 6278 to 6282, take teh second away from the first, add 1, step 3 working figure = 0.21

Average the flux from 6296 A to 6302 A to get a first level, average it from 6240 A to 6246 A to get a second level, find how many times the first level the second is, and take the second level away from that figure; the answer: -15.2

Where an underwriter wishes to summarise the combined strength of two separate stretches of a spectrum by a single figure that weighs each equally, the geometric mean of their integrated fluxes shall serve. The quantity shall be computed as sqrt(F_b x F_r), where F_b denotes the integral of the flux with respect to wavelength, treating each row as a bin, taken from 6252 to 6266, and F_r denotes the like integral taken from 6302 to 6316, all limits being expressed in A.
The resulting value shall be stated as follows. 235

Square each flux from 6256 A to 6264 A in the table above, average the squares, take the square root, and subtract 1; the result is 15.4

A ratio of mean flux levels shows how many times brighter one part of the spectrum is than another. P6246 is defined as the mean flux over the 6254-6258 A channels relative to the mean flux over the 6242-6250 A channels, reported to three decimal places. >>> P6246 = 1.004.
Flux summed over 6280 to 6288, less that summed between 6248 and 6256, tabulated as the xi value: 5.0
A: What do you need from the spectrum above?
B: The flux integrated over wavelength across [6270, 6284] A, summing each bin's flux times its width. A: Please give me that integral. 247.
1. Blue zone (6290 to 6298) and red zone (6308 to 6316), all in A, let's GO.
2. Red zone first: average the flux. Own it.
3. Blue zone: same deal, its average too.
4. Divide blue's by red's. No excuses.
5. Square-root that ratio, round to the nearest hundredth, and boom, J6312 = 1.01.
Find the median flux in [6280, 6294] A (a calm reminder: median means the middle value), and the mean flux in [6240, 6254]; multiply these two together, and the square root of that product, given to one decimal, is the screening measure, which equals 16.9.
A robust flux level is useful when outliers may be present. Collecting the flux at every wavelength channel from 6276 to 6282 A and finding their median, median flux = 17.7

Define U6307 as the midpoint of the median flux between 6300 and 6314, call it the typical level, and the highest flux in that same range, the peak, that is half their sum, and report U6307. 17.3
